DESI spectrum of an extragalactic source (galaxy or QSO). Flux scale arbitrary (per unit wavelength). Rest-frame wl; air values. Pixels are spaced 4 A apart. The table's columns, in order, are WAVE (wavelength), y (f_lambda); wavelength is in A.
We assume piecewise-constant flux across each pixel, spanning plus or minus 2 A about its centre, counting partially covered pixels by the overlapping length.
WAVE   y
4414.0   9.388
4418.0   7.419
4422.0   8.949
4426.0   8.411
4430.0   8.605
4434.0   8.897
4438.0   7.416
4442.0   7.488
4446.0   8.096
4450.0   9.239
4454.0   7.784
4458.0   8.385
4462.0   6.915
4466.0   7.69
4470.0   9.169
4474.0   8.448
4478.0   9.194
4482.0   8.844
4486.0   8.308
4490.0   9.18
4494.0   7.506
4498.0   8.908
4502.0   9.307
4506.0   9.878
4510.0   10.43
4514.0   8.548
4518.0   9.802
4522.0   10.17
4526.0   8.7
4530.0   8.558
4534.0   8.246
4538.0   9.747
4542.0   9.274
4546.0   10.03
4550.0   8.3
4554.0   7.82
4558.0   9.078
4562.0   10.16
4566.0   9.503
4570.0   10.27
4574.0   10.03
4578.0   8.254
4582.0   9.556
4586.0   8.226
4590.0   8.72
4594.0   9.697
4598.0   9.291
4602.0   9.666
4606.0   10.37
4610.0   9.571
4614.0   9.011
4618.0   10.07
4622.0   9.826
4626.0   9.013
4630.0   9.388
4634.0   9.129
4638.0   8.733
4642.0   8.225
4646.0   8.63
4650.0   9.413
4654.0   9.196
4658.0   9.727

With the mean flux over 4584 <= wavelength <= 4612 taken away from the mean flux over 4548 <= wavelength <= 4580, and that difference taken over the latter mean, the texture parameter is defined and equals -0.020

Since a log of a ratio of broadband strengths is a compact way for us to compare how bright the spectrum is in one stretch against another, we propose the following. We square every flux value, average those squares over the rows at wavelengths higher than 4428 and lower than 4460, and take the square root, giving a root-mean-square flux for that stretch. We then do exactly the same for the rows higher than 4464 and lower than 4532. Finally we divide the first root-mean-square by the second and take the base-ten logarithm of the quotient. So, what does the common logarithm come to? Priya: -0.04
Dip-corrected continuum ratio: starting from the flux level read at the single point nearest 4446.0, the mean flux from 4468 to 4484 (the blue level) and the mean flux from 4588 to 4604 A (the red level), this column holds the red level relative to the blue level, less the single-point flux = -7.05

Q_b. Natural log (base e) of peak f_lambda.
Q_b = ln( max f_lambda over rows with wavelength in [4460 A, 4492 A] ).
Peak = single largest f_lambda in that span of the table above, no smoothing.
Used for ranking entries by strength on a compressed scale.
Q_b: 2.22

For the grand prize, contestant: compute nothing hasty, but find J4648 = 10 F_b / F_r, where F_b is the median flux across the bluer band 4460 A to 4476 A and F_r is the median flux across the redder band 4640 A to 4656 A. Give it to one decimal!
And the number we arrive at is 9.1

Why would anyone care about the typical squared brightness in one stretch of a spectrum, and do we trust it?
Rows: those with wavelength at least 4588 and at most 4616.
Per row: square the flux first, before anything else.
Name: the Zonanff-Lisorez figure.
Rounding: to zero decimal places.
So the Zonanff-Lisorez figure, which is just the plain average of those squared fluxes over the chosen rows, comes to 90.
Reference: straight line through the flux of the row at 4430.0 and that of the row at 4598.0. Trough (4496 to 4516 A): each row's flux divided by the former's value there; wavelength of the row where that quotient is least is 4514.0 A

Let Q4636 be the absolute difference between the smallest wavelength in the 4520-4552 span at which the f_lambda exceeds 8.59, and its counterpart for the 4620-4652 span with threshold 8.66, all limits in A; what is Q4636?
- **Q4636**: 100 A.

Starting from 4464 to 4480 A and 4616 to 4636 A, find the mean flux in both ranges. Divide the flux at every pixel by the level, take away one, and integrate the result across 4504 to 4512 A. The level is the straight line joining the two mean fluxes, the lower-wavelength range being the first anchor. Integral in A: 1.2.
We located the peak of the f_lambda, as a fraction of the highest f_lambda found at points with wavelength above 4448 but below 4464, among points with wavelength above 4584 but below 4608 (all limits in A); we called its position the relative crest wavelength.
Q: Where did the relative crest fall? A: 4606.0 A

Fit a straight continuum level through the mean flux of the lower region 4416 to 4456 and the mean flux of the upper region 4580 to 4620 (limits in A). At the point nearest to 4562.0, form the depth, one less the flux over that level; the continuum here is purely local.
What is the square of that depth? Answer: 0.012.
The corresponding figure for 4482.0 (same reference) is 0.001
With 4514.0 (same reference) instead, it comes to 0.001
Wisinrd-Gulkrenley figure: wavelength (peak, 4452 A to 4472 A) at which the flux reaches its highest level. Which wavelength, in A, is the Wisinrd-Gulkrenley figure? 4470.0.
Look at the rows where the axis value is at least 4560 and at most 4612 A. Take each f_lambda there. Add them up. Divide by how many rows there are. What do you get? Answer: 9.49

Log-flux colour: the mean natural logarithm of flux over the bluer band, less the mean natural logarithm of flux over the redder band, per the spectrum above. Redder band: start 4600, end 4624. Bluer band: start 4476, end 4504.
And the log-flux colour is -0.11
